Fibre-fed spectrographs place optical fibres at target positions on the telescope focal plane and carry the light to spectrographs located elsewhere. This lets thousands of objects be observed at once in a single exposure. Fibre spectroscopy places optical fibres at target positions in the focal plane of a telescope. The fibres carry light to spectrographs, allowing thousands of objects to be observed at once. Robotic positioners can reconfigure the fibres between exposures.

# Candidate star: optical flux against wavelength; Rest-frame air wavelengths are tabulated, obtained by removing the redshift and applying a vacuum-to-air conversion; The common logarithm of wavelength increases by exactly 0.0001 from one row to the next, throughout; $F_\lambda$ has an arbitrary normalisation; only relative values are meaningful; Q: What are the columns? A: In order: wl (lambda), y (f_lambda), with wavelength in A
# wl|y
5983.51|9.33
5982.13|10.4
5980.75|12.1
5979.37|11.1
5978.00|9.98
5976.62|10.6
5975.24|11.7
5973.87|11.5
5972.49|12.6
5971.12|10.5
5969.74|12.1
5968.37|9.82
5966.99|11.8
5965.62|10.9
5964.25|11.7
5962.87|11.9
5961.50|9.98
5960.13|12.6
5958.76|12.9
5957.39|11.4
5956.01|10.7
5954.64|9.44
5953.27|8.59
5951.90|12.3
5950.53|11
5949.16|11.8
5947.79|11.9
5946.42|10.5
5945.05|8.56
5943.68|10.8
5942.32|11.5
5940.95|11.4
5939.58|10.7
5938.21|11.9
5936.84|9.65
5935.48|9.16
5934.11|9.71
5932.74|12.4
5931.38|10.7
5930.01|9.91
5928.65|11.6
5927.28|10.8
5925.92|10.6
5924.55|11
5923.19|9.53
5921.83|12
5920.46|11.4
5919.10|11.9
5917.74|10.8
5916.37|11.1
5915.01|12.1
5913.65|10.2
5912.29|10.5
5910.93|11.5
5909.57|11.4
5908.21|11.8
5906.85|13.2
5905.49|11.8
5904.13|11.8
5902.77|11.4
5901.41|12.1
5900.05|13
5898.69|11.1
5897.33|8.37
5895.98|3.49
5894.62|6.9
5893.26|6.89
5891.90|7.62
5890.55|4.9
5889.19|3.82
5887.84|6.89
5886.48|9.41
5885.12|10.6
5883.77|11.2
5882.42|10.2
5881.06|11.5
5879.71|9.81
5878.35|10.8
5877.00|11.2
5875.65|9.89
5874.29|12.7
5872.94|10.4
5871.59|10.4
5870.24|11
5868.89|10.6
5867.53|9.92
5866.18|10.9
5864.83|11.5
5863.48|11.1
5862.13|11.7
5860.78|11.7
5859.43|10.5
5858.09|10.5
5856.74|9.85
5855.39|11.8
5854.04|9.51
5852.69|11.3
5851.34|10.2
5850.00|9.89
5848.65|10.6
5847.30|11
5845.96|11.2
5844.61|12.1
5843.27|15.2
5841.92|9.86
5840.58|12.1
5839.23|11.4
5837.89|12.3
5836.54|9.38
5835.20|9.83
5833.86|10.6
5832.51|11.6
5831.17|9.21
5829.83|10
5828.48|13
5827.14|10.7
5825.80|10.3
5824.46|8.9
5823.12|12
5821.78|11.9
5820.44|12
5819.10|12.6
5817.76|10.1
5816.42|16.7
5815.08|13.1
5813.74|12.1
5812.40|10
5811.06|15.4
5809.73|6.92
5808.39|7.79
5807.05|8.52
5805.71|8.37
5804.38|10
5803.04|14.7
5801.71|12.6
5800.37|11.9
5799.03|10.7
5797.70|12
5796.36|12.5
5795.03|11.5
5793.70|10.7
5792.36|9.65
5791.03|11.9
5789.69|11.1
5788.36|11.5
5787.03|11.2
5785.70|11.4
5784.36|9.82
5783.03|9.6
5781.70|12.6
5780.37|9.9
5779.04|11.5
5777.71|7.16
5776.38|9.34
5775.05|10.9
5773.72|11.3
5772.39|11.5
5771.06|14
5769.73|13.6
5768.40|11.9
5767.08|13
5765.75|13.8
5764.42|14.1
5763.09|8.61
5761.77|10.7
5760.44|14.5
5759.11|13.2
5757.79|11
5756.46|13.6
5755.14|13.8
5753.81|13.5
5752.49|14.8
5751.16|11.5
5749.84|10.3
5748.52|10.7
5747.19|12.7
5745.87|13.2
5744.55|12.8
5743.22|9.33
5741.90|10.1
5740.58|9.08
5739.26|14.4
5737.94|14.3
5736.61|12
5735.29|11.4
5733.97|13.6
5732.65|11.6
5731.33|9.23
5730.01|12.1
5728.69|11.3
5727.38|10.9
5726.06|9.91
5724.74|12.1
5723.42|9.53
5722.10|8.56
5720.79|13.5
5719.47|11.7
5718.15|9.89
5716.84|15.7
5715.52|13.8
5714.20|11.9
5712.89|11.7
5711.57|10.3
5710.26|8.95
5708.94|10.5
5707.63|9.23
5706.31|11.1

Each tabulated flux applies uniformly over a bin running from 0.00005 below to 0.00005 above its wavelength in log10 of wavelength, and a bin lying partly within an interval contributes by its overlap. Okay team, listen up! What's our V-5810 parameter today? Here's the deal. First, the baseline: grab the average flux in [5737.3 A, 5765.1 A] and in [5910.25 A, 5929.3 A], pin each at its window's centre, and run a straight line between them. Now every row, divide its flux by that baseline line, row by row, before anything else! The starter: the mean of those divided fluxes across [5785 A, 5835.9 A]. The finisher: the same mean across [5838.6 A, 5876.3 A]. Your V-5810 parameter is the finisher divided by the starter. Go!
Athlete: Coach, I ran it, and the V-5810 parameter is 1.01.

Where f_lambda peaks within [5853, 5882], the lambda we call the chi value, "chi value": 5874.29 A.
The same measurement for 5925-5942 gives 5932.74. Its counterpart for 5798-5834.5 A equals 5816.42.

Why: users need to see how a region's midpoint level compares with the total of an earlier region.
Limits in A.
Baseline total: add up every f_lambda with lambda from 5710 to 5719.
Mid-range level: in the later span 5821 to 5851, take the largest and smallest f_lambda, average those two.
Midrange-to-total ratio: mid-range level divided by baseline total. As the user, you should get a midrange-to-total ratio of 0.147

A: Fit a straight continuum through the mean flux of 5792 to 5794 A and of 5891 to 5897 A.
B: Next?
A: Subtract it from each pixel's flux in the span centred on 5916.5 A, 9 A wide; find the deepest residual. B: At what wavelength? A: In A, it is 5913.65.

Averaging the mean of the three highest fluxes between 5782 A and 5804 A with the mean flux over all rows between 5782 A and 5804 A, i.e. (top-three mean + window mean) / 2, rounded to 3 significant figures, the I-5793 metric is 12.3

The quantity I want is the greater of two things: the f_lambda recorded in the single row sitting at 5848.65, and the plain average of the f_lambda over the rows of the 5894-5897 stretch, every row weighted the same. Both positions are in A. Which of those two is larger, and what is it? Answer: 10.6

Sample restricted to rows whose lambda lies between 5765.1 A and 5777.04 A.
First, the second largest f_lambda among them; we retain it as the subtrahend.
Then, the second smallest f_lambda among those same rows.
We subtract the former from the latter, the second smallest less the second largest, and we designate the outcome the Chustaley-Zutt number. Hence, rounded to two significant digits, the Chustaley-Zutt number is -2.9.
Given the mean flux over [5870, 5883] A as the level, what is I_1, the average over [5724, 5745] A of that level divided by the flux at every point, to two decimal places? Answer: 0.96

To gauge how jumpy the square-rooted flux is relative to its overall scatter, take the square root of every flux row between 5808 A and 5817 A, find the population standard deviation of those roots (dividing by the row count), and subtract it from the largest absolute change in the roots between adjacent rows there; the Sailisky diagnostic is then 0.8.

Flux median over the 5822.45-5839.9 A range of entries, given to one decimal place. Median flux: 10.6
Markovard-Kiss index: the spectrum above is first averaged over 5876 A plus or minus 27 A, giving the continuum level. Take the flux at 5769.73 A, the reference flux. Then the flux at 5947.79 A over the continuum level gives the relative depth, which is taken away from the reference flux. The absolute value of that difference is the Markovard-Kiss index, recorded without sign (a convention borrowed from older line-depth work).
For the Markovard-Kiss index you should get 12.4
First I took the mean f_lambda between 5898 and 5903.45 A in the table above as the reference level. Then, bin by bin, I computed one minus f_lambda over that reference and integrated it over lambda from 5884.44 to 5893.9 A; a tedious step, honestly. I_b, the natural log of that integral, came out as 1.3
